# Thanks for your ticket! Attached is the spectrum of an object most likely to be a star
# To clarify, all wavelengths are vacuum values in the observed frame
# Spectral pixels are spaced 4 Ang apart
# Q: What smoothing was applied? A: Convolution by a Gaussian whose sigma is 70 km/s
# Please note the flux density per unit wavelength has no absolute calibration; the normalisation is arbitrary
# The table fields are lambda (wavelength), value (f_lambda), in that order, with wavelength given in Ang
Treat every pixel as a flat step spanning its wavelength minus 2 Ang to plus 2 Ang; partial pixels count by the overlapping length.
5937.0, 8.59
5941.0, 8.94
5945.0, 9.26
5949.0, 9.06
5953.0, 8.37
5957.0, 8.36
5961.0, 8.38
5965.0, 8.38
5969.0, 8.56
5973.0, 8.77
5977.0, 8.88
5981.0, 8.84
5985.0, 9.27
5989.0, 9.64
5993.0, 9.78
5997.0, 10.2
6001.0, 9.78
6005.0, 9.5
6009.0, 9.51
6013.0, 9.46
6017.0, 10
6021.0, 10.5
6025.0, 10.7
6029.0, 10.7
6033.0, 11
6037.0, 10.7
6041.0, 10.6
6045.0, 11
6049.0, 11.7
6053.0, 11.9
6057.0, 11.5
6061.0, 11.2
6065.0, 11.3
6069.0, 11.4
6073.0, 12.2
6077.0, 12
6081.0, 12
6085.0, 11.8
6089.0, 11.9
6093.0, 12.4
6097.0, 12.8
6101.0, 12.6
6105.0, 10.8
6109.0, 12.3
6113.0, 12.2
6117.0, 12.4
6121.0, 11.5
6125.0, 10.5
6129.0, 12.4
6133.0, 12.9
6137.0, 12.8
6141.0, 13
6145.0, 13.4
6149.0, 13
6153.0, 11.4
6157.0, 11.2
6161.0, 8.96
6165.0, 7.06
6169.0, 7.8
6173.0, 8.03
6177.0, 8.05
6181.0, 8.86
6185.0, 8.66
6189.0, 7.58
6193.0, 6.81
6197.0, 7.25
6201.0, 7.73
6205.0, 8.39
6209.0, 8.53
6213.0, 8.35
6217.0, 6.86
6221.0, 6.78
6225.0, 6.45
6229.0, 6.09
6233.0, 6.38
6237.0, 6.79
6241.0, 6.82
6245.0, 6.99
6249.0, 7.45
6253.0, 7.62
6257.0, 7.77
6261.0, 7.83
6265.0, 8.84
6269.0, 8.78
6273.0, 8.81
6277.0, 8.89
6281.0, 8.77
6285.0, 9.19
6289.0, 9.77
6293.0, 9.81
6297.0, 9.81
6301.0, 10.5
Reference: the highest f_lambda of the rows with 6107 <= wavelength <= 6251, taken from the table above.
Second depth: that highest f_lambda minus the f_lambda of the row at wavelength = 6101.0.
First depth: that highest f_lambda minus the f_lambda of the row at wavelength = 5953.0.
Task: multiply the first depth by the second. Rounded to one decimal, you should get 4.0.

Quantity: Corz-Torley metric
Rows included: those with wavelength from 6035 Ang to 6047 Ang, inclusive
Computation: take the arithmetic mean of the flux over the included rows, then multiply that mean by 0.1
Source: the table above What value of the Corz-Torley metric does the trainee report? 1.08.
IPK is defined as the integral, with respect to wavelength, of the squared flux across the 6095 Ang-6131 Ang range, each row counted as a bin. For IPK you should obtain 5158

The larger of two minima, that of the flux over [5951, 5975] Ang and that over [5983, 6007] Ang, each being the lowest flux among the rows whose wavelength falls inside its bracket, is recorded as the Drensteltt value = 9.3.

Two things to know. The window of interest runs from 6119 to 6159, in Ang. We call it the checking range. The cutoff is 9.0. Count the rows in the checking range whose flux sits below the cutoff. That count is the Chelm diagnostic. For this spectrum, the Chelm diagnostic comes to 0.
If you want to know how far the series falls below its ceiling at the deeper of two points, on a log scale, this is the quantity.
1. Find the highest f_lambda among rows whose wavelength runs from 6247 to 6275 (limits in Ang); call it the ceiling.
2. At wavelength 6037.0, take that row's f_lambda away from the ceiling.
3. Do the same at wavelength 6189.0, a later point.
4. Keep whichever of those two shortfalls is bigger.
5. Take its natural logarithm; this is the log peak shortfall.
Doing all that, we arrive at 0.23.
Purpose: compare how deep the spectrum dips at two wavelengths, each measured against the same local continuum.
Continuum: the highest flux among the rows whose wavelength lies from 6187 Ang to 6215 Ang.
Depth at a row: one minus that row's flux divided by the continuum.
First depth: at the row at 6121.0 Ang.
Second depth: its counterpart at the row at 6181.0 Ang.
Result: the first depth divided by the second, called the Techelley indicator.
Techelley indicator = 9.0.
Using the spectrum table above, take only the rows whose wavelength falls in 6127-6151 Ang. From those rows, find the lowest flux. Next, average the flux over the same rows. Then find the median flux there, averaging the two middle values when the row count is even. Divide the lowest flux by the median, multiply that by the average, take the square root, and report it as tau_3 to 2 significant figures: 3.5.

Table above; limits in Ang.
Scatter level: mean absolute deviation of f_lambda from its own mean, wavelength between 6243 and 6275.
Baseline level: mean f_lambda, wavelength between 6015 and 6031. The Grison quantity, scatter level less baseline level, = -9.9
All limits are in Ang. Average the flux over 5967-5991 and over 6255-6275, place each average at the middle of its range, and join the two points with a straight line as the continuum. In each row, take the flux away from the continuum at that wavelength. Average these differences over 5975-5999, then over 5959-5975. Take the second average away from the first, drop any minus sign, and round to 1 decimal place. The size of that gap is 1.0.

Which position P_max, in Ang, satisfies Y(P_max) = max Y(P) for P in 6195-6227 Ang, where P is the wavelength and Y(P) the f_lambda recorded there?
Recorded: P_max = 6209.0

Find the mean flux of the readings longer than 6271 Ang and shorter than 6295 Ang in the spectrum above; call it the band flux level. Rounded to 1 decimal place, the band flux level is 9.2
